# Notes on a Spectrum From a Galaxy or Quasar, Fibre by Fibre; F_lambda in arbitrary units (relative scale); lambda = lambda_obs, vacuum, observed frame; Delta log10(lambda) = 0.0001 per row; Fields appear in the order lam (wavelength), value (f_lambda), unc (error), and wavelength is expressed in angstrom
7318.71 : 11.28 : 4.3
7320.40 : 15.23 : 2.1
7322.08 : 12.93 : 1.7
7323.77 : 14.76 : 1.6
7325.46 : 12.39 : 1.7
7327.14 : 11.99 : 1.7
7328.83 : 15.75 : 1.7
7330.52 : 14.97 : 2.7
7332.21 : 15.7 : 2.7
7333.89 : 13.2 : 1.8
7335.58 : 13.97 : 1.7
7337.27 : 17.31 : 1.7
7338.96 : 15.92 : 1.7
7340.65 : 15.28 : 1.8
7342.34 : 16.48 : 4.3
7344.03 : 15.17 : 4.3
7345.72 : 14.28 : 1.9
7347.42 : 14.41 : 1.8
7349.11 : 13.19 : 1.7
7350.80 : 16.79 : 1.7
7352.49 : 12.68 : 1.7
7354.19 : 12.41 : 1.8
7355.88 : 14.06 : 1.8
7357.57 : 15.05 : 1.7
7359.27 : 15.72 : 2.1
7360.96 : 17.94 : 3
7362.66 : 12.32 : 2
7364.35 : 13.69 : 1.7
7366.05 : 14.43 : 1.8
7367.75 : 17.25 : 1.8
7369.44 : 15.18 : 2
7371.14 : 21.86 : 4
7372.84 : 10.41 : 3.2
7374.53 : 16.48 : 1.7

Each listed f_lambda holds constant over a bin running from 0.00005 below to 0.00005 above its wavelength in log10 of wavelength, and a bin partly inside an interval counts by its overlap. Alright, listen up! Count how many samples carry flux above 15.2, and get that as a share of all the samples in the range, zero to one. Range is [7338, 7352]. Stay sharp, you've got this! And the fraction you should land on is 0.50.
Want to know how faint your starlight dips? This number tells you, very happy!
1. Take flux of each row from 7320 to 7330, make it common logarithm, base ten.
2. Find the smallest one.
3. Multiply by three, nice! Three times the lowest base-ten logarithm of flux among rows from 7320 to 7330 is 3.24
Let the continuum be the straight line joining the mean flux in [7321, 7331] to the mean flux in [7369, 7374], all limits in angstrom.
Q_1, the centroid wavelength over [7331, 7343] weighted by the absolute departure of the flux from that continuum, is 7337.6 angstrom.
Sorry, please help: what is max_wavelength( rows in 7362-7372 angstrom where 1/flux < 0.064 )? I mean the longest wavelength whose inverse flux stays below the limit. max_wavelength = 7371.14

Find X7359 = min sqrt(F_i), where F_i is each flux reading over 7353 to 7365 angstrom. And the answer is 3.51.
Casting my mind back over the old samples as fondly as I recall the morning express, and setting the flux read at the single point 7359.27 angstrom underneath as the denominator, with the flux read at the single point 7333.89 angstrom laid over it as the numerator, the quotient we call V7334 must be 0.84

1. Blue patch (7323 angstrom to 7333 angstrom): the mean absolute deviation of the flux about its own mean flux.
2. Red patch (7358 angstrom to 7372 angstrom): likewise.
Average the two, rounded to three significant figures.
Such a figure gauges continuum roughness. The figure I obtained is 1.80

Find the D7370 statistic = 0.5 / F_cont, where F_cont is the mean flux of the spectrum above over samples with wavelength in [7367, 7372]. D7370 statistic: 0.0276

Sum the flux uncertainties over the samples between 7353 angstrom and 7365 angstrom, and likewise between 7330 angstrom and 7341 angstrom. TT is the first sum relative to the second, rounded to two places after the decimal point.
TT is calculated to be 1.00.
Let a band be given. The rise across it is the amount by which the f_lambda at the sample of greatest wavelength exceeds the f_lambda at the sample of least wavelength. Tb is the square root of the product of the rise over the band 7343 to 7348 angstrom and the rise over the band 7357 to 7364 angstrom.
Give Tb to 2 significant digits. 1.4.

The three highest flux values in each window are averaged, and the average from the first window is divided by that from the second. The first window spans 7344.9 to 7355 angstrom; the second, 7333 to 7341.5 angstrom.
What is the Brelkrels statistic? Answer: 0.94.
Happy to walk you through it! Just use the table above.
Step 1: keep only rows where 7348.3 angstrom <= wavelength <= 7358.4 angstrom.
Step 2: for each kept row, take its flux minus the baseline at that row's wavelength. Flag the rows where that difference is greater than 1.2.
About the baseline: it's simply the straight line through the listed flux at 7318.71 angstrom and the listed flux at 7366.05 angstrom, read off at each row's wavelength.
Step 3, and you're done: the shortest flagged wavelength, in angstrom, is 7350.80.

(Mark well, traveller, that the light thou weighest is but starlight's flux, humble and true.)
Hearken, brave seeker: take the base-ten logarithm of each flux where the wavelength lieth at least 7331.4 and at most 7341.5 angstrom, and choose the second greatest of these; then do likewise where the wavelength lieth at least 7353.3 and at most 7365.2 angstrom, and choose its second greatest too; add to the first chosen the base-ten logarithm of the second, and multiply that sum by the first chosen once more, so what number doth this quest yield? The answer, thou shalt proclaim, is 1.54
